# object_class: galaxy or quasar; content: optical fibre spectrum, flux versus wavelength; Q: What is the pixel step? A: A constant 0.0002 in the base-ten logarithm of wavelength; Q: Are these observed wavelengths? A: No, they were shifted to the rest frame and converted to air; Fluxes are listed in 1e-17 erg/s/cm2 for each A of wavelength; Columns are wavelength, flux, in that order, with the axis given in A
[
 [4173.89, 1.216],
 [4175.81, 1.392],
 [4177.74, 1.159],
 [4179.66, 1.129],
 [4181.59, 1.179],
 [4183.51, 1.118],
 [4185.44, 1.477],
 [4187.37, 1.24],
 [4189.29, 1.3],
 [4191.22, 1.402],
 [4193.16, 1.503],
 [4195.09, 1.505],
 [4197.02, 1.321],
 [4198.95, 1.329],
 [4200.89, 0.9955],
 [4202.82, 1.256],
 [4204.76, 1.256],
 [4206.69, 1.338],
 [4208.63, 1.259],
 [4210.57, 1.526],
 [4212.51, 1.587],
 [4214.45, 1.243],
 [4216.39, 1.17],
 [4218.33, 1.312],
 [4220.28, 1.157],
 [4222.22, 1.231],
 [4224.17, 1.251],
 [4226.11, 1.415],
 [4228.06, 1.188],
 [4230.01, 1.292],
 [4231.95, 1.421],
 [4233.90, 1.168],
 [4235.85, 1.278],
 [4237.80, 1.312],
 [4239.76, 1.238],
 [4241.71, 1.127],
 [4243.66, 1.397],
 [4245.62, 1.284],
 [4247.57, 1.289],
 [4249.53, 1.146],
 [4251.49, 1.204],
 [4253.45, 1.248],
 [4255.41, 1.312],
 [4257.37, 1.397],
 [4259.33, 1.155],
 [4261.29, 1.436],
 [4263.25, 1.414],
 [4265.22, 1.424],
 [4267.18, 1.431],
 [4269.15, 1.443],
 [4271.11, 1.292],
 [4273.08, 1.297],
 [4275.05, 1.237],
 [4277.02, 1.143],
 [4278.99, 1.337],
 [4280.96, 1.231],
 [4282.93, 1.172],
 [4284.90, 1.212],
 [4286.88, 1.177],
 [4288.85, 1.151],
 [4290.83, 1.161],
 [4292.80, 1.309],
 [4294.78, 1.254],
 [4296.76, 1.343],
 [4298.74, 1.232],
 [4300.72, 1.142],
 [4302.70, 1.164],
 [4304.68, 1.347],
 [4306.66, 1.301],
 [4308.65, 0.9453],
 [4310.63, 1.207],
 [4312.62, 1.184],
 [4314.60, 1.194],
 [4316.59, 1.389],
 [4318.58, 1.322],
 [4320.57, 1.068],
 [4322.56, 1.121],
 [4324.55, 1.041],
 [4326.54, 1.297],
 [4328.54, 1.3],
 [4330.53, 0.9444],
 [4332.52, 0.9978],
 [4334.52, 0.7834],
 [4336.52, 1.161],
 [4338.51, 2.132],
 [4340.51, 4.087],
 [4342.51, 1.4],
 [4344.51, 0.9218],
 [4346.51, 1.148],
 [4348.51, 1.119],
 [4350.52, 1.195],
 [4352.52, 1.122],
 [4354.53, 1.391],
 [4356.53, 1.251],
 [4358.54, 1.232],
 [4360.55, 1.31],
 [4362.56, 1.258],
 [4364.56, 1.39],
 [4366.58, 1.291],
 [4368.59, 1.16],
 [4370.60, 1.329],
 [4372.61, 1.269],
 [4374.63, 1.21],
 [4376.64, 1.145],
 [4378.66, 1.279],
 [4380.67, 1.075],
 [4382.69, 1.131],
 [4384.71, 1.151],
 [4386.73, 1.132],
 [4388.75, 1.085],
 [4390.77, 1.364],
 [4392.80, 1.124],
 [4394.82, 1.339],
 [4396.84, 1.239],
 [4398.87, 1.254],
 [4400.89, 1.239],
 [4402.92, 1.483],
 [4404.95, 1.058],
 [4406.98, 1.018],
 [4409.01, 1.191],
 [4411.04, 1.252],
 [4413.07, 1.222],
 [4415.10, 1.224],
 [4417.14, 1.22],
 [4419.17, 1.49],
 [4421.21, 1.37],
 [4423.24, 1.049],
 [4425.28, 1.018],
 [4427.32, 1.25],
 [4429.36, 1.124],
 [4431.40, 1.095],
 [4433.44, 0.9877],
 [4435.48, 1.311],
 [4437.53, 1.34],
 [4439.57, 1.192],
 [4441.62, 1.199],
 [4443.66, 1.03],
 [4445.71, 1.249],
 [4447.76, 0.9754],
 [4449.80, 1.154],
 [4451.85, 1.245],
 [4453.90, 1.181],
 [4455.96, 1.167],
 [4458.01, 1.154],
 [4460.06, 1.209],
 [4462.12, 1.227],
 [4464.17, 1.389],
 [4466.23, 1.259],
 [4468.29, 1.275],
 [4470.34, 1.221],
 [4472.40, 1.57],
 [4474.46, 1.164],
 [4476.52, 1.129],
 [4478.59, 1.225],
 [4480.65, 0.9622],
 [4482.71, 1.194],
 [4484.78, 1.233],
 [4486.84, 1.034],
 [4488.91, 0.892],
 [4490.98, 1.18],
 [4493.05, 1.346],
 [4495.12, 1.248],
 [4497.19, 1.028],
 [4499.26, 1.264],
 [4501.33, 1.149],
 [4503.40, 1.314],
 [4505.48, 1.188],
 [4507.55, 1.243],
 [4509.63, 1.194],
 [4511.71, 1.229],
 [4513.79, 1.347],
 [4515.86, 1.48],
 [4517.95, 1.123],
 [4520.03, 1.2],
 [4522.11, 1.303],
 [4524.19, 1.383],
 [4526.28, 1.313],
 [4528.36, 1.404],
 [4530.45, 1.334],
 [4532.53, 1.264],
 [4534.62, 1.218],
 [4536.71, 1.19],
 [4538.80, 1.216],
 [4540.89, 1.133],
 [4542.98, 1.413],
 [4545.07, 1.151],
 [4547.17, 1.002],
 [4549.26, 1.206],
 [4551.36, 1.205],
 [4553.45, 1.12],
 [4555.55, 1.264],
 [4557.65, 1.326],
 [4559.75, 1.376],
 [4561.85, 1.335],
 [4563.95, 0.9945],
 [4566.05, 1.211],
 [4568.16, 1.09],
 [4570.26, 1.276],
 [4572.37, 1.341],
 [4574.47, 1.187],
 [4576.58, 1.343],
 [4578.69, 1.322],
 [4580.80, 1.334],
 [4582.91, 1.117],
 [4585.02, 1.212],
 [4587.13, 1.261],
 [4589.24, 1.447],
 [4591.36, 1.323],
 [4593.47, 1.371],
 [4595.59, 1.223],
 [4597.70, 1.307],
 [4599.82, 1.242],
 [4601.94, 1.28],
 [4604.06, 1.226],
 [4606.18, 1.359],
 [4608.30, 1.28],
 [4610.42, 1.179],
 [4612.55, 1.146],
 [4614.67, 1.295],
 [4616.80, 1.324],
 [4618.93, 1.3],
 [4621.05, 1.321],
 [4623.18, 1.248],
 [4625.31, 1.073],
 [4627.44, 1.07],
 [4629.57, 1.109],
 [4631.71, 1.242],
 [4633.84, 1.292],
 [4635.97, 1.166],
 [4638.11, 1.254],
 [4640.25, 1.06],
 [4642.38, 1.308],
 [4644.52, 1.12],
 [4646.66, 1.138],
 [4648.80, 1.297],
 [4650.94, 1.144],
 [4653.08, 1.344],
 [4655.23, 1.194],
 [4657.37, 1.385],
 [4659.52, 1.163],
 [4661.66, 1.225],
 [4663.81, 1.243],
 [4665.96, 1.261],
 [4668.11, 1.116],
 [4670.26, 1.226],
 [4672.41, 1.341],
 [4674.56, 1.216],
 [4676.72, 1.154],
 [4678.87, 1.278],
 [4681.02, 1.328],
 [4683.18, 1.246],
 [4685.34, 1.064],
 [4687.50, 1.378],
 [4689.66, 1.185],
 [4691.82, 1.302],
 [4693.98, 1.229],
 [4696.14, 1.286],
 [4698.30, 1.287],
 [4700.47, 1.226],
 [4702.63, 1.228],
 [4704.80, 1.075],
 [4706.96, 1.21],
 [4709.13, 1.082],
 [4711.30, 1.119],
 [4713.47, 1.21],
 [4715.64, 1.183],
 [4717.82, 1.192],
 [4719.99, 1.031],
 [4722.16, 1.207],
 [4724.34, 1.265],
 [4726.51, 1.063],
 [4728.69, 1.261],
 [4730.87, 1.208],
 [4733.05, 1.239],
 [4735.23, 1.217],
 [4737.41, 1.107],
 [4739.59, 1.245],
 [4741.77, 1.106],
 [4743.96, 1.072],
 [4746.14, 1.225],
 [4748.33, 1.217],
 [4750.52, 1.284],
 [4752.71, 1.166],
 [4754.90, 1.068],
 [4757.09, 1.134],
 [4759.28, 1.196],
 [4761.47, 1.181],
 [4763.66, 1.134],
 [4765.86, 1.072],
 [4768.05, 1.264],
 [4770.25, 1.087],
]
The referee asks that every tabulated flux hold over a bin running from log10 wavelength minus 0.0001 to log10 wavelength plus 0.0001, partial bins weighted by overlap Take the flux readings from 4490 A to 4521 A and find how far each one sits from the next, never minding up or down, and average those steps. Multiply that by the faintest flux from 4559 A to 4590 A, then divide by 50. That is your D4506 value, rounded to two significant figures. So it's 0.0028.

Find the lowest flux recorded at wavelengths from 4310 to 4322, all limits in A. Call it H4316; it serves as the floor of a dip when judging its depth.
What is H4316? 1.068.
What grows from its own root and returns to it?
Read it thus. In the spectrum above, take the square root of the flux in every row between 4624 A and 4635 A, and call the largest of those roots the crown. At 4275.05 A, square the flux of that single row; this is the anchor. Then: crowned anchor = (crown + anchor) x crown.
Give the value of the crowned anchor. 3.03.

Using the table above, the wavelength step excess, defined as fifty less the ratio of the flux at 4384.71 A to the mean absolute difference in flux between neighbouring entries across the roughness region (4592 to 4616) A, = 37.0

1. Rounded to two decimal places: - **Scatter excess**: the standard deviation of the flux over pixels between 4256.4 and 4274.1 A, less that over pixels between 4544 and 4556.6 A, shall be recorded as 0.01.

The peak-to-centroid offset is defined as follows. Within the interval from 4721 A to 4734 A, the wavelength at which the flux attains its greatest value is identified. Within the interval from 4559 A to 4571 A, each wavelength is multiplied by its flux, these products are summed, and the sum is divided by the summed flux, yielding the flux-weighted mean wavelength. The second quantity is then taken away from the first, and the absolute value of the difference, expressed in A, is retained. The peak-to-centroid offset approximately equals 159.5 A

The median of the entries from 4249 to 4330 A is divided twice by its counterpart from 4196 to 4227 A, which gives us 0.78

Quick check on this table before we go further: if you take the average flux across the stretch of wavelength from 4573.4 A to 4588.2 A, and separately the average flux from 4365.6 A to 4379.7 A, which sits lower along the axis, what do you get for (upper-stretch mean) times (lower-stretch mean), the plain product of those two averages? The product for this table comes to 1.56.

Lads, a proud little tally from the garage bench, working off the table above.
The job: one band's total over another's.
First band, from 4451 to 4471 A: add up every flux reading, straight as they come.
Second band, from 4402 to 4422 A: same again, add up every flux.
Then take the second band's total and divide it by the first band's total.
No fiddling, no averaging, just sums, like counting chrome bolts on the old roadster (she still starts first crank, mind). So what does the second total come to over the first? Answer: 1.02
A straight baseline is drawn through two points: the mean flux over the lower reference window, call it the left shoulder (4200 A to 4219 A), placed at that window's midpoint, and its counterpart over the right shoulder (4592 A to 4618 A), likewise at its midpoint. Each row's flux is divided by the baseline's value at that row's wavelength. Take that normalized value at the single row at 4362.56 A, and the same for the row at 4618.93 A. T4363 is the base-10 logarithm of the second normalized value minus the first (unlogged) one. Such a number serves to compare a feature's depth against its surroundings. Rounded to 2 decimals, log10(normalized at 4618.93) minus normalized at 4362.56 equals -0.97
